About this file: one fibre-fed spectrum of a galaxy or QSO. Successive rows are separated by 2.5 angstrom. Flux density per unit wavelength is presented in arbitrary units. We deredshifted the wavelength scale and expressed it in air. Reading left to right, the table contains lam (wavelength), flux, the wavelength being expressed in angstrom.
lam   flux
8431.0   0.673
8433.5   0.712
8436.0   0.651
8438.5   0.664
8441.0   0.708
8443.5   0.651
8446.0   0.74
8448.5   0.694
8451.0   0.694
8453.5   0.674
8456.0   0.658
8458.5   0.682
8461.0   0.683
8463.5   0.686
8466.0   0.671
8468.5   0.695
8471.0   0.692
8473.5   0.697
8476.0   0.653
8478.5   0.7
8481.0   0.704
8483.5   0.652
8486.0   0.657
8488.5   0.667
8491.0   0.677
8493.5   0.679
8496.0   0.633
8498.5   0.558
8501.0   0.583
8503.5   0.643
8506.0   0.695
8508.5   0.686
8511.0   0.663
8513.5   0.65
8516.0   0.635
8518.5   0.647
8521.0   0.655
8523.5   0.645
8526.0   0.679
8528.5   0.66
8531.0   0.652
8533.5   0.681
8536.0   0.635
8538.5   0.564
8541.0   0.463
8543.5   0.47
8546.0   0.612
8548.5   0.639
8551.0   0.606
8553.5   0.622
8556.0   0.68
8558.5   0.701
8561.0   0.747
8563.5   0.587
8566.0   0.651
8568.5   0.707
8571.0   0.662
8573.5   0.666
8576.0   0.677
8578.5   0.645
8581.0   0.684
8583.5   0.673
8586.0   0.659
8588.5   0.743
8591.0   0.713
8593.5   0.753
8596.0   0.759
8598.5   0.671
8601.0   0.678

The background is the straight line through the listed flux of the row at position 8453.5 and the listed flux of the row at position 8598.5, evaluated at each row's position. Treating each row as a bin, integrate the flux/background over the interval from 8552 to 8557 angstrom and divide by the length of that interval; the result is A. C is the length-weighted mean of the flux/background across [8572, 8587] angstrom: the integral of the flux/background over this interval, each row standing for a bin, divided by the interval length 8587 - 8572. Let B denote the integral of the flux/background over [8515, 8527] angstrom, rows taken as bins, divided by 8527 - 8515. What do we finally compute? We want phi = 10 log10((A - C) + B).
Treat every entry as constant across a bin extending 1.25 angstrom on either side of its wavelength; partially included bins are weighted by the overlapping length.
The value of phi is -0.3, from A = 0.96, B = 0.97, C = 0.99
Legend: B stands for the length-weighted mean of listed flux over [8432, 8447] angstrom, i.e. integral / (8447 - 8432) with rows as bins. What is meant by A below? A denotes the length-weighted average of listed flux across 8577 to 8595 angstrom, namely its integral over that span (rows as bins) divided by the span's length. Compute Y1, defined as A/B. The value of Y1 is 1.01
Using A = 0.696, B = 0.69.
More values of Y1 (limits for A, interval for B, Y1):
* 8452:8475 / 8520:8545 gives 1.12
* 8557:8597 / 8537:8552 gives 1.23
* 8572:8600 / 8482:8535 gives 1.06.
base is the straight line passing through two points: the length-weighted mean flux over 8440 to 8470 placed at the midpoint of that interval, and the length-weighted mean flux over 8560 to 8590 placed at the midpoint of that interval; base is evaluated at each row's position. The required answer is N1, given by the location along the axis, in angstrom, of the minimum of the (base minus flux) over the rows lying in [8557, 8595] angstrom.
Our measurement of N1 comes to 8593.5 angstrom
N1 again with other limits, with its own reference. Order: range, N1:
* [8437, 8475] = 8446.0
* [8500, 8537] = 8506.0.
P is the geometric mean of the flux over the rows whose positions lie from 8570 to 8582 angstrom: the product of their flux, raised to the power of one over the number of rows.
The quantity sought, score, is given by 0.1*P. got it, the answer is 0.0667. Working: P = 0.67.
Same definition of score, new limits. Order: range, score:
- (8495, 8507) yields 0.0621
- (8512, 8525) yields 0.0646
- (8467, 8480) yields 0.0687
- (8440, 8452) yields 0.0697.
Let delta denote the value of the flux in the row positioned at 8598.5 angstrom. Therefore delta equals 0.671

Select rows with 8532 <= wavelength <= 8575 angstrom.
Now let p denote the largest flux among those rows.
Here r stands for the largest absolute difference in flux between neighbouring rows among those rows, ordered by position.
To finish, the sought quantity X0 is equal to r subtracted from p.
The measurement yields 0.587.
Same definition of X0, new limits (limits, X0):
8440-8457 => 0.651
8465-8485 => 0.652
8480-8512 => 0.629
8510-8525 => 0.648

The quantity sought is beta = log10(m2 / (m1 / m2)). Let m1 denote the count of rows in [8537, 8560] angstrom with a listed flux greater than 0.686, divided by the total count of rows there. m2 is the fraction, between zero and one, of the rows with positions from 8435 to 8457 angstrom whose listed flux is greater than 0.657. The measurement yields 0.7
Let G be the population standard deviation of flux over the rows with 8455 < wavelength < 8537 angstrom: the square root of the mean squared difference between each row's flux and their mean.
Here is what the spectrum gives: 0.031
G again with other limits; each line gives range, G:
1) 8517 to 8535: 0.014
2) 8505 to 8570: 0.063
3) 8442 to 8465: 0.024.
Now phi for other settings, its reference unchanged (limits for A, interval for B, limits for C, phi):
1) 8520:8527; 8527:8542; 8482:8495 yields -0.5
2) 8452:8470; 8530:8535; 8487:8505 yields 0.2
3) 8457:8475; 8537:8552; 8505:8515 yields -0.7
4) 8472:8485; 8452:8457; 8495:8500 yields 0.5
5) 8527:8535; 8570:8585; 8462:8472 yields -0.2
